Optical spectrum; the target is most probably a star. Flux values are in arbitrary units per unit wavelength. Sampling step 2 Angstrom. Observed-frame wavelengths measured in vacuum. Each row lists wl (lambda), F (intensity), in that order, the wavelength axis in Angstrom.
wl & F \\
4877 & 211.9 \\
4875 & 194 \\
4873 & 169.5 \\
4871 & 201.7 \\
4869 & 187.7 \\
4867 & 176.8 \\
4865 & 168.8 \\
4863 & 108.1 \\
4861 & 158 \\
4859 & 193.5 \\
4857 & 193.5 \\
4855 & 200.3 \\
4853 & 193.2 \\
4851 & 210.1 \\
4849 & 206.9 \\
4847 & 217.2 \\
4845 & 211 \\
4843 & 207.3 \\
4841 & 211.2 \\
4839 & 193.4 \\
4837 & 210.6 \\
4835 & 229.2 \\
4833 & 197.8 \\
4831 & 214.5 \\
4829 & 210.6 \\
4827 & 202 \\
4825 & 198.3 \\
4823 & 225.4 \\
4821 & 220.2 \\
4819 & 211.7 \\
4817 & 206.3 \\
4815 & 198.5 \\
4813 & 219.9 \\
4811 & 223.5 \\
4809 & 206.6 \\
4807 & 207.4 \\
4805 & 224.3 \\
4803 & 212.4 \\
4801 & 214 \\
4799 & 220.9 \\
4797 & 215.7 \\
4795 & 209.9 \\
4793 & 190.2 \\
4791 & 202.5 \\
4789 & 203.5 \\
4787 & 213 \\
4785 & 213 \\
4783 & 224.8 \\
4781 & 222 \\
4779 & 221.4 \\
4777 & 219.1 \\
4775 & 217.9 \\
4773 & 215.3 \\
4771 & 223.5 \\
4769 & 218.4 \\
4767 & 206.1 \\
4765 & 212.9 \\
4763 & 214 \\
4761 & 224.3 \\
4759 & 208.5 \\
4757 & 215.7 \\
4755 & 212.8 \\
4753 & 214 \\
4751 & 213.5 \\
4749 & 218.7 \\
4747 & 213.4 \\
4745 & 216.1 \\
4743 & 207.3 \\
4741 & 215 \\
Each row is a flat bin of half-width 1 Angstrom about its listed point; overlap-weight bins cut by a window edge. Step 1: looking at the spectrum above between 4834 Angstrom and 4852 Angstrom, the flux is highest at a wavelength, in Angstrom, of 4835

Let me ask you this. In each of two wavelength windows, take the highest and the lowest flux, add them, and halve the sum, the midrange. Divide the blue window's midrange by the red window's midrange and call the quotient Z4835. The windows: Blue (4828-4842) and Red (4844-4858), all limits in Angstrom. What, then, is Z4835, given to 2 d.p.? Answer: 1.03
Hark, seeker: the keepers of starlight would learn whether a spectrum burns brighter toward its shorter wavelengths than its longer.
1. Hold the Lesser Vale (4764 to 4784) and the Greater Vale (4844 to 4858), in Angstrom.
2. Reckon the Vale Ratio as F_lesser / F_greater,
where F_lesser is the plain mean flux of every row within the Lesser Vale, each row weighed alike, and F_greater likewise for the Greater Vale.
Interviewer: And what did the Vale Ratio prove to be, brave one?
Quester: 1.07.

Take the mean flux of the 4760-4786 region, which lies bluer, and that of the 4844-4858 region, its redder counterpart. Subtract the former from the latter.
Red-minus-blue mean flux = -13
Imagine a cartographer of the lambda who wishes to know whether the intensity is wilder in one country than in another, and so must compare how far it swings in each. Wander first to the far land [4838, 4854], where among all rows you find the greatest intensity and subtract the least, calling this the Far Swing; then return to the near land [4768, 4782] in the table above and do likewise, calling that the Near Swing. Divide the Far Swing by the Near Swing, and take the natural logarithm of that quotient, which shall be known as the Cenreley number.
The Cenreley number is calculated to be 1.1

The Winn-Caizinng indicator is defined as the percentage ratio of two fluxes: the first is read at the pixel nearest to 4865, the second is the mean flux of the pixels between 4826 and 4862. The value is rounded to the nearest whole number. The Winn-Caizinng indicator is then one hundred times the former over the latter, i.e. 83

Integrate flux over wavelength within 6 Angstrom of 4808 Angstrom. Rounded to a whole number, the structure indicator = 2588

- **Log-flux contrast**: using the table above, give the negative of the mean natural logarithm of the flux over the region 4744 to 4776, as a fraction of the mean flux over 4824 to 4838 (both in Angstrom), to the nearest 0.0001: -0.0257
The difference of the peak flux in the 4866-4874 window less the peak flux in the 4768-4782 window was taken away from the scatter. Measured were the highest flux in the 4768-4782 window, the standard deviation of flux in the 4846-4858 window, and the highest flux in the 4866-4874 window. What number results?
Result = 31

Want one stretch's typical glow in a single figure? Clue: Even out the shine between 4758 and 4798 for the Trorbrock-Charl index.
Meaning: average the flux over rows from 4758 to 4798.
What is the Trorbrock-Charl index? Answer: 214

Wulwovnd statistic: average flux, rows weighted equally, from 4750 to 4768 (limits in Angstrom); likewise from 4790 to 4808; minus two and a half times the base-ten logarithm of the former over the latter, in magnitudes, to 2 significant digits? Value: -0.014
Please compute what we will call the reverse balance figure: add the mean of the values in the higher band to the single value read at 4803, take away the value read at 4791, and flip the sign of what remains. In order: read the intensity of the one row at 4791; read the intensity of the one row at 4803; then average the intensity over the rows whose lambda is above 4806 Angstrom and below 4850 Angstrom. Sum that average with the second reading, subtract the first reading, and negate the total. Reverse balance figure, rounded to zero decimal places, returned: -220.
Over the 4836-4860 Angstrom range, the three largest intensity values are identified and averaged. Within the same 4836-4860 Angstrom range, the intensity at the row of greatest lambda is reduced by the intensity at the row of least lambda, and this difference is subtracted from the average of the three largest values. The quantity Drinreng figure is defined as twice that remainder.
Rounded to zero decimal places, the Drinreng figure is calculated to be 460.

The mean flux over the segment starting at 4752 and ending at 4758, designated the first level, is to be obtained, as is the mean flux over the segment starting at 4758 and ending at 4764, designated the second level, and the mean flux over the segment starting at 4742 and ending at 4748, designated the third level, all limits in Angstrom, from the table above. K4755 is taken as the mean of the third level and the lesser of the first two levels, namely 213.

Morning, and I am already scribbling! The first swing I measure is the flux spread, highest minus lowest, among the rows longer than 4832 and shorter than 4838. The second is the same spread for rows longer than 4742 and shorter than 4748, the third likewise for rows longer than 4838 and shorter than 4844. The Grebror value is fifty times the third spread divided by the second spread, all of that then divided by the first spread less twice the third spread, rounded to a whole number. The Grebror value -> -24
